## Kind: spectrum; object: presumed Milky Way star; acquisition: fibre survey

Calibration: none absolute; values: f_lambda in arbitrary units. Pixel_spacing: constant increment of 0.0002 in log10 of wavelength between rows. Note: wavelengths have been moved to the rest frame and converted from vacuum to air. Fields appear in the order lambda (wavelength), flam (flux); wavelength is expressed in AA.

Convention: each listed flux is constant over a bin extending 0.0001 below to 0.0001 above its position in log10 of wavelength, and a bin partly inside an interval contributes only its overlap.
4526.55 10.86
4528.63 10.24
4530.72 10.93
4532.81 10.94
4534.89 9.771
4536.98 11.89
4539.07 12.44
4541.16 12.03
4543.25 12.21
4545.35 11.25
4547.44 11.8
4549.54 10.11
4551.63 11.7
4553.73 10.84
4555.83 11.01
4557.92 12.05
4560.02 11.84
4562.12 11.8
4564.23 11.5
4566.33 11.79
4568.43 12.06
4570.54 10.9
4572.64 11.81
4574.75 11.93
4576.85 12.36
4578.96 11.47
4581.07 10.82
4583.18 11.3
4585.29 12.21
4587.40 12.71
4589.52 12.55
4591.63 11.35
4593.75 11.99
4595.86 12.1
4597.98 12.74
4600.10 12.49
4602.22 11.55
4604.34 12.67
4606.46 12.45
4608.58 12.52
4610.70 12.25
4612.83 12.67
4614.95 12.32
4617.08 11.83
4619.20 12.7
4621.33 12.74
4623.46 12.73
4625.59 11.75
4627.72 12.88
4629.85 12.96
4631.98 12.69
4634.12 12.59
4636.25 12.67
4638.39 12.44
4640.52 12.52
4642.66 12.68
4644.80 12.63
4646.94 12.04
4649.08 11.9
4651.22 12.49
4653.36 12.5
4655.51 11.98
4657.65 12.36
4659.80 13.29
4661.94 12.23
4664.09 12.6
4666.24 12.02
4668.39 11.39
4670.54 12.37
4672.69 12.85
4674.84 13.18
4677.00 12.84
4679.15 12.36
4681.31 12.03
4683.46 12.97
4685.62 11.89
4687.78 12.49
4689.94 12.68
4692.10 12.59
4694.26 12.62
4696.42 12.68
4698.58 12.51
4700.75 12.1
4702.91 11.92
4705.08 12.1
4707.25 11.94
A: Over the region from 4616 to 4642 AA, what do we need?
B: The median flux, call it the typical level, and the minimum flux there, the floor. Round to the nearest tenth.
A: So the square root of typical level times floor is 12.2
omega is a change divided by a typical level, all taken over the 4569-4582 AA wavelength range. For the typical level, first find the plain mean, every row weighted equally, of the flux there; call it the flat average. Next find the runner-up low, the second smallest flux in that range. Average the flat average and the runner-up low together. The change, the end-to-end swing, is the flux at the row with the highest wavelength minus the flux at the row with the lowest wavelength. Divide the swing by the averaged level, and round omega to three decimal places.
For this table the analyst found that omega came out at -0.007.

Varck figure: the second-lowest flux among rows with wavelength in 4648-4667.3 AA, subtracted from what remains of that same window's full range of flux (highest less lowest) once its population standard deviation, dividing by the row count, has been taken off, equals -11.0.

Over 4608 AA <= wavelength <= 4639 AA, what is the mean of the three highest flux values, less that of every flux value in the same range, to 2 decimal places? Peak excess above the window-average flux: 0.34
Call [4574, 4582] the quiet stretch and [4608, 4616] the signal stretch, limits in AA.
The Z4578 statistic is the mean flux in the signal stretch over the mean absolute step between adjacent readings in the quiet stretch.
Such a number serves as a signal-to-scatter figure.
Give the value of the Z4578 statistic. 19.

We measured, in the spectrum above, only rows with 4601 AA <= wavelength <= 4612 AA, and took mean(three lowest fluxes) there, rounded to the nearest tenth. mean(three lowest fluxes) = 12.1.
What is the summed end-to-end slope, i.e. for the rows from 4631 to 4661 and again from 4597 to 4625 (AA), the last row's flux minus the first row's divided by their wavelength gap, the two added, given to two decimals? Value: 0.02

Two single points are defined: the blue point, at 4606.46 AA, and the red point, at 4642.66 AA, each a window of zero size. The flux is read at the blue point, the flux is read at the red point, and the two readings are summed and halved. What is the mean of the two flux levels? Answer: 12.6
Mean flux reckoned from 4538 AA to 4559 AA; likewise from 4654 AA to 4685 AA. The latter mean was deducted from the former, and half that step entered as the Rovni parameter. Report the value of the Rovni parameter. -0.5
